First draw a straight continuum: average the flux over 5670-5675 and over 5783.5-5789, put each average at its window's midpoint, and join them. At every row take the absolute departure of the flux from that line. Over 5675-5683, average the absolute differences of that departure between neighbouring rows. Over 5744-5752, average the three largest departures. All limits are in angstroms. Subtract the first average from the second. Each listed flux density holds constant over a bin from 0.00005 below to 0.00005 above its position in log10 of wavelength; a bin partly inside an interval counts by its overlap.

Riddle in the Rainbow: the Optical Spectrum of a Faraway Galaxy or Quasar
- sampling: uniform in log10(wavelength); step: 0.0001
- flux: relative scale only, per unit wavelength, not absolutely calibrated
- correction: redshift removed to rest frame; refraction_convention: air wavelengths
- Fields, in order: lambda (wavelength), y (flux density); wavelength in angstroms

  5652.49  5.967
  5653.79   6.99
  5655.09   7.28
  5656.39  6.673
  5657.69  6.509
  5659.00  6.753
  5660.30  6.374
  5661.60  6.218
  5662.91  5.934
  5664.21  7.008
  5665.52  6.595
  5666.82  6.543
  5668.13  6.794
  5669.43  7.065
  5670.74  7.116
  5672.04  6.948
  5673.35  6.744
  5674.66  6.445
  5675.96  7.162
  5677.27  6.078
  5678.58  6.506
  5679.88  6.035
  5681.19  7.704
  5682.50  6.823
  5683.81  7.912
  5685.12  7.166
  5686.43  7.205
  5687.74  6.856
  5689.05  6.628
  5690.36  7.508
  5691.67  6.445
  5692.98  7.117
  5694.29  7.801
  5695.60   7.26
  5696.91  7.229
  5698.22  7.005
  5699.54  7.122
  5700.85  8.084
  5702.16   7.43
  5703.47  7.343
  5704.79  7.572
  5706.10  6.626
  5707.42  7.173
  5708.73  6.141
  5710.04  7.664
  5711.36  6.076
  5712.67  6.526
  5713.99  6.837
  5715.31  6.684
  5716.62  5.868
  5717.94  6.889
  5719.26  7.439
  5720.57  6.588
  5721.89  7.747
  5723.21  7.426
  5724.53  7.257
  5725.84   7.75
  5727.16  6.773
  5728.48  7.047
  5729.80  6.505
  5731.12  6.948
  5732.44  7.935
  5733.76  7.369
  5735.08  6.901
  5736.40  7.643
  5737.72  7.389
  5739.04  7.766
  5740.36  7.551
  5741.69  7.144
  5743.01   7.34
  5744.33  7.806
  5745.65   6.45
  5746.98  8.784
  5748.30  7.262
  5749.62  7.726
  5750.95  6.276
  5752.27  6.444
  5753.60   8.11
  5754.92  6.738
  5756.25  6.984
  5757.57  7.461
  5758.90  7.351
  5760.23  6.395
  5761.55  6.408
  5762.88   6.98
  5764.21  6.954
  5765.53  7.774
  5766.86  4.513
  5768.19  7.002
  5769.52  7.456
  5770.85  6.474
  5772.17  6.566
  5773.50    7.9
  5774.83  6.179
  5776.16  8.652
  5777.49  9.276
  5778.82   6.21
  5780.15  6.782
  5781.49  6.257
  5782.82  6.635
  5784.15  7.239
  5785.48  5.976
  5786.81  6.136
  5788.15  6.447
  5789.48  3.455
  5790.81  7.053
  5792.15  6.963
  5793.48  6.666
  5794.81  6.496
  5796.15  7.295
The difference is 1.1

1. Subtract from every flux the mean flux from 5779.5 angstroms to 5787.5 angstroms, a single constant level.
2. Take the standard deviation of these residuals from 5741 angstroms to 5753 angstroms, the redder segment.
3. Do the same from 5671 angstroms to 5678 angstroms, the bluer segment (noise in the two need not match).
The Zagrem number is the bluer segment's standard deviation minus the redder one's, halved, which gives -0.19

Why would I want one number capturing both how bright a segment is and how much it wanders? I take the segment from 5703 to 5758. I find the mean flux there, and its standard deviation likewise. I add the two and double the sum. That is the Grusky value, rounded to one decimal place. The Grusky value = 15.5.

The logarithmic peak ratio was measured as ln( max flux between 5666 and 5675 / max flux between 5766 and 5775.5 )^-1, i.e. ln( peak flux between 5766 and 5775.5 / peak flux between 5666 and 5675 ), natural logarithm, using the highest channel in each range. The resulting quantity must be 0.10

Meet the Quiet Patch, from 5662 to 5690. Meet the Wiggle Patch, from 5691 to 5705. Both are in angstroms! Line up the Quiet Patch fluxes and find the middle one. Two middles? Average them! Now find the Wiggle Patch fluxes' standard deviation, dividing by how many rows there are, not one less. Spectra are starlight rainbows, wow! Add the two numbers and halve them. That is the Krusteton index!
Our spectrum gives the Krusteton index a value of 3.62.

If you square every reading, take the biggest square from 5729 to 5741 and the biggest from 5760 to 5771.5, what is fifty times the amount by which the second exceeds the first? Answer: -126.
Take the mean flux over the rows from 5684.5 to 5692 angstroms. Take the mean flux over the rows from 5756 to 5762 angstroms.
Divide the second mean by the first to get 0.99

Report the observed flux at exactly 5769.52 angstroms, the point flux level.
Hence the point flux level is 7.456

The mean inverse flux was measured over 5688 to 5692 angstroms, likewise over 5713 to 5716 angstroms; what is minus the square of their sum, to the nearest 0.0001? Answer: -0.0866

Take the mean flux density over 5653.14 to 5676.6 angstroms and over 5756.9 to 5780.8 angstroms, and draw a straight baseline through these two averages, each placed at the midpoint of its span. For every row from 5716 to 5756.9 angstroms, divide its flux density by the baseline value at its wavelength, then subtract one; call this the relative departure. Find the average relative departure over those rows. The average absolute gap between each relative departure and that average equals 0.070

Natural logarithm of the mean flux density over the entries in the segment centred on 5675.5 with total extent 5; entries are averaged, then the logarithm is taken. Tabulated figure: 1.89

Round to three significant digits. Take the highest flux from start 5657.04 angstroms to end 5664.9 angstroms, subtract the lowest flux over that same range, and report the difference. 1.07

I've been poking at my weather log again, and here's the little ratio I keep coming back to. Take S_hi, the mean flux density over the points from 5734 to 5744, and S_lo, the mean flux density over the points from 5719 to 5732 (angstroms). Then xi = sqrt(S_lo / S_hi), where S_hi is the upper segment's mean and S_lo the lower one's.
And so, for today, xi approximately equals 0.983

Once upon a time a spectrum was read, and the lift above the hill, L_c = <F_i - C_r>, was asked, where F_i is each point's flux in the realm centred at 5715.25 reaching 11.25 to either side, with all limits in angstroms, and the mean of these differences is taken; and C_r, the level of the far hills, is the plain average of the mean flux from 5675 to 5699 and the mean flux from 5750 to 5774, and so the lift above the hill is 0.01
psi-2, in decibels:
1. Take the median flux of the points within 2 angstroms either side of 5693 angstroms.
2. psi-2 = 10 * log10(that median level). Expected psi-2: 8.52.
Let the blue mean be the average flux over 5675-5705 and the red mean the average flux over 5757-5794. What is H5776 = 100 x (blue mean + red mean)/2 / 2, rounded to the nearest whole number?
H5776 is 347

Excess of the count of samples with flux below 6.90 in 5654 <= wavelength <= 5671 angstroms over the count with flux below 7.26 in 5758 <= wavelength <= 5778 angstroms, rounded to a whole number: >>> 0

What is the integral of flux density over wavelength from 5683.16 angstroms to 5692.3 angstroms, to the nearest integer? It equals 65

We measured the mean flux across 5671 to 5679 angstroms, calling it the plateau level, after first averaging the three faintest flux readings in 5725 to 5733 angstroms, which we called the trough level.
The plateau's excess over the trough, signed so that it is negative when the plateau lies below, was -0.1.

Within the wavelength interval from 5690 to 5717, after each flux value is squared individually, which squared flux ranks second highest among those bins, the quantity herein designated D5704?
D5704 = 60.9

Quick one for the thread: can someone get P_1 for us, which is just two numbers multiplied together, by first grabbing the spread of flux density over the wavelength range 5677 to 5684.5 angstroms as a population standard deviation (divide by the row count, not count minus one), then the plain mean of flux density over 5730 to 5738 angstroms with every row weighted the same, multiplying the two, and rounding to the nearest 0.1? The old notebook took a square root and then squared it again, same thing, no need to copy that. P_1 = 5.4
